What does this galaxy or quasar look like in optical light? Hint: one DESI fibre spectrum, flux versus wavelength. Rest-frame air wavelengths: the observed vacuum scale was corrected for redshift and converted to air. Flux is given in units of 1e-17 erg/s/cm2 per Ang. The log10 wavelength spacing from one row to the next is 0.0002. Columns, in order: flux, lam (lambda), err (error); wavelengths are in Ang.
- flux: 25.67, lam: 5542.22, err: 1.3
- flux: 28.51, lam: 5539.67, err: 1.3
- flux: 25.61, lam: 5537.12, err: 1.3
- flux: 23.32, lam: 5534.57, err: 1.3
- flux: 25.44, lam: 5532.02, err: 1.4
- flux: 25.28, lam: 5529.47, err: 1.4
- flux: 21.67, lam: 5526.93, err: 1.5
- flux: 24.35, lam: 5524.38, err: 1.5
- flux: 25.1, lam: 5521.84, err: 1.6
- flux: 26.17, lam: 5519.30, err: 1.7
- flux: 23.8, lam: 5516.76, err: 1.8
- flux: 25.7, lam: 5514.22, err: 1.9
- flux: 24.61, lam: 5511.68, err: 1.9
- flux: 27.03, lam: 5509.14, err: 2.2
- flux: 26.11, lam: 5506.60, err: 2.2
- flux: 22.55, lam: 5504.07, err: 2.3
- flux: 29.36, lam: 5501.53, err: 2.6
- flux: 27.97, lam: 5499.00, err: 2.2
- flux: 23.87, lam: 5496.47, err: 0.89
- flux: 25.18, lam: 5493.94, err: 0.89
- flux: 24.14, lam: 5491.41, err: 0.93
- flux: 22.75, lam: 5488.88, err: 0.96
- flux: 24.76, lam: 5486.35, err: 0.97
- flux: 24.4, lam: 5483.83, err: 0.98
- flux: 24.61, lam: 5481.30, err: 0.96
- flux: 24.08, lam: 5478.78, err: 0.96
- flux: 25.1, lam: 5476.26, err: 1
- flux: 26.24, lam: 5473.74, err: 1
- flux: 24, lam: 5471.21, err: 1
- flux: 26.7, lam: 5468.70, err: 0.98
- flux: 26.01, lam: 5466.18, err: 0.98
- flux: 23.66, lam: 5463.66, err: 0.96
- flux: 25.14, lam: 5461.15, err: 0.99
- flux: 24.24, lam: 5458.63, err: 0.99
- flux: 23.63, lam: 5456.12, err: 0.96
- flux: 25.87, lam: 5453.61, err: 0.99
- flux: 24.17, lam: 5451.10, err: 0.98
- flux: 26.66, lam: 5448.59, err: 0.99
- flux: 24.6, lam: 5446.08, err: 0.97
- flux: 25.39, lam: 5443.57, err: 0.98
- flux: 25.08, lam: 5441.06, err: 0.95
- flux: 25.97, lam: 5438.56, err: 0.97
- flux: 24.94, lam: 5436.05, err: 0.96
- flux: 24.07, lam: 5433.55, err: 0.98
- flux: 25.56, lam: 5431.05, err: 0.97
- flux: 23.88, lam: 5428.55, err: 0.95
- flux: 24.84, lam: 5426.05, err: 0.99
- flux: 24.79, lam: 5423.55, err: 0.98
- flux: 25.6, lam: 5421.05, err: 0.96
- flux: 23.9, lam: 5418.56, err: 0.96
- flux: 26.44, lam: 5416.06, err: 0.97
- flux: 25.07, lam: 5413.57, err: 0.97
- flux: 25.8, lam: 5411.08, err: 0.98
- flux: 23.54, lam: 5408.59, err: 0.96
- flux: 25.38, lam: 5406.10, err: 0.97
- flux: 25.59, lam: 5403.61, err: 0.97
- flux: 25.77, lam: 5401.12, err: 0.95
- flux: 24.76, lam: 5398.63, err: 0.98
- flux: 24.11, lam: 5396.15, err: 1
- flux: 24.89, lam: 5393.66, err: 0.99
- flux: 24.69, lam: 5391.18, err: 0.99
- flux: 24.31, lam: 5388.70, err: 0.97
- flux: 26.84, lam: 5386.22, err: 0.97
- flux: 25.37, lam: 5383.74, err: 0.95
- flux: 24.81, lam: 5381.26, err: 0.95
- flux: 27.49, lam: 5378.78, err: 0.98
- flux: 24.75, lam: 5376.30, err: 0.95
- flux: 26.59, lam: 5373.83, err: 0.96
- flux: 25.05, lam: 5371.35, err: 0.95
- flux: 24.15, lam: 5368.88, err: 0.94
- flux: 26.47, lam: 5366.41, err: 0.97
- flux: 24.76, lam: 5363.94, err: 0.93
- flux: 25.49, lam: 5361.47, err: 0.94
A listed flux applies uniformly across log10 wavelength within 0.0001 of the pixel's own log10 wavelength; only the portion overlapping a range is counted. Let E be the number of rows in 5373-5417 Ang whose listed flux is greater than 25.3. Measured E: 9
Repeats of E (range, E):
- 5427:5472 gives 7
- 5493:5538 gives 8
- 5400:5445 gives 9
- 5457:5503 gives 5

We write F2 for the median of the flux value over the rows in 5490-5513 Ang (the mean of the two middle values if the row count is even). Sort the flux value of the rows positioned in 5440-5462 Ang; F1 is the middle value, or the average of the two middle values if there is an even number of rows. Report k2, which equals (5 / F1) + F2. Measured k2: 25.4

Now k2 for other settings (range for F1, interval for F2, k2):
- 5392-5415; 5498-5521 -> 26.3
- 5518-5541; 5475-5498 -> 24.6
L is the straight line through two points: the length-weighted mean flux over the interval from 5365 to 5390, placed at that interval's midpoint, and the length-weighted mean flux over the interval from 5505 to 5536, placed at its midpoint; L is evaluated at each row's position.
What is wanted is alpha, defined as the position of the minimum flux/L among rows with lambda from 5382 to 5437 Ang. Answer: 5408.59 Ang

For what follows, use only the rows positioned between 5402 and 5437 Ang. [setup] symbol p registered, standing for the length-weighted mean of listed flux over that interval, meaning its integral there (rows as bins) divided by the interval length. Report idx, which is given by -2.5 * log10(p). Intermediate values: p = 25.0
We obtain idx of -3.493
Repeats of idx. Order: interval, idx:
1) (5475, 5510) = -3.500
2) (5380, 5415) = -3.498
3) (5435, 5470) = -3.501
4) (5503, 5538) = -3.485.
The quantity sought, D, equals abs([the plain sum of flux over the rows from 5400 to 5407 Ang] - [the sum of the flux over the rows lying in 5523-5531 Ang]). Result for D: 5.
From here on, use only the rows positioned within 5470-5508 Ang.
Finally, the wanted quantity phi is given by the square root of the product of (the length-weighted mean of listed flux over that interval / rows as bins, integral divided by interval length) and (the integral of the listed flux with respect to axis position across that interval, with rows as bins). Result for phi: 154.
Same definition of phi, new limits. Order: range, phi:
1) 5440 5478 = 155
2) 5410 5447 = 152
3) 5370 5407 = 154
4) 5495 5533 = 156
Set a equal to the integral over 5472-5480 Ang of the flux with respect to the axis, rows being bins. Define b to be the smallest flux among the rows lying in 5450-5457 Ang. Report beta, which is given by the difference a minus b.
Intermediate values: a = 200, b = 23.63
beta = 177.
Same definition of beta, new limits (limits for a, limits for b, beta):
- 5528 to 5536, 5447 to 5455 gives 173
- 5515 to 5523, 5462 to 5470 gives 177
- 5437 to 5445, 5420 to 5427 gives 179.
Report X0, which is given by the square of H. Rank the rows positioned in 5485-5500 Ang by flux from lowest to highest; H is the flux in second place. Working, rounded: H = 23.87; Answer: 570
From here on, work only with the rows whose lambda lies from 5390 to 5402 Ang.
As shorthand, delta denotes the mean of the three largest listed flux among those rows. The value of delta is 25.1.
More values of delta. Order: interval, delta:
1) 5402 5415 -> 25.6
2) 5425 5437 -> 25.1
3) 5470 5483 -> 25.3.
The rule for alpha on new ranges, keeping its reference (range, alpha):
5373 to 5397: 5396.15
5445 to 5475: 5456.12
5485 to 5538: 5526.93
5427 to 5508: 5504.07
